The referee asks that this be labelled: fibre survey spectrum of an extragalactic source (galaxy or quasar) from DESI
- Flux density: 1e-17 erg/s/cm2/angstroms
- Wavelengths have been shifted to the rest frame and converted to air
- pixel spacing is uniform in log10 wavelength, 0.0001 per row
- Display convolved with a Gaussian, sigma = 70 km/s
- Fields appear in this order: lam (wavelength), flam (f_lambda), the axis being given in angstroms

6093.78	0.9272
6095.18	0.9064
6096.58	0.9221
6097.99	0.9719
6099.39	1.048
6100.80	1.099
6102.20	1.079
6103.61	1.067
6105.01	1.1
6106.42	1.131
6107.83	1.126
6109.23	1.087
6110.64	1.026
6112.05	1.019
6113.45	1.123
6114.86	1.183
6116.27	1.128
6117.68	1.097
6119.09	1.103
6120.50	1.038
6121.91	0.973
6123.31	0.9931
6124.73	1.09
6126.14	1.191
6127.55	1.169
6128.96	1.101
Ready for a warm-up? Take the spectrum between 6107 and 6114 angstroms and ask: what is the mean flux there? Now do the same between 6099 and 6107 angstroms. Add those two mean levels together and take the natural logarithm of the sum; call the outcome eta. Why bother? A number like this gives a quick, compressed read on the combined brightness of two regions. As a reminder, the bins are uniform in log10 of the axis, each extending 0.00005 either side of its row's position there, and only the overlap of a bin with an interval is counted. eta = 0.772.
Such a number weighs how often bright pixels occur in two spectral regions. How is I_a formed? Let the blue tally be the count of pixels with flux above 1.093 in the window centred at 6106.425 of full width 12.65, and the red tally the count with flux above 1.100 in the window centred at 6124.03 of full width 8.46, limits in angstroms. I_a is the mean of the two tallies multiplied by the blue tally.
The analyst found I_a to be 12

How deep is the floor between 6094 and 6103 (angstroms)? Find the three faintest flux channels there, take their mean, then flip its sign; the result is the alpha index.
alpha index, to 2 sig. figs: -0.93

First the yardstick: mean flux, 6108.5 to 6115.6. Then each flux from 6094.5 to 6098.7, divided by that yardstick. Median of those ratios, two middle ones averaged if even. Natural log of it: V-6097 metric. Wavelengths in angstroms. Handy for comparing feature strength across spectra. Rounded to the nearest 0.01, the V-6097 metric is -0.17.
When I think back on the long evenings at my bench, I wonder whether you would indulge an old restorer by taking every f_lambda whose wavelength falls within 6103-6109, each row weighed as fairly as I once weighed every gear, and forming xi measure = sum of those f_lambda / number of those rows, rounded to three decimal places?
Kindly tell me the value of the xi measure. 1.106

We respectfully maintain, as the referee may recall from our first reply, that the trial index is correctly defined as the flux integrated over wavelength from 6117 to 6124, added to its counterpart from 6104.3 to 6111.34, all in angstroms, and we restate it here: 15.0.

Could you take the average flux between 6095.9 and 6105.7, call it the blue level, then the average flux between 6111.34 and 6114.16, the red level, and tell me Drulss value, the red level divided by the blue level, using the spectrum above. 1.03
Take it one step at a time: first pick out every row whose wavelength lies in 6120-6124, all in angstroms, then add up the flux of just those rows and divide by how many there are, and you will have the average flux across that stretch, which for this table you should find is 1.00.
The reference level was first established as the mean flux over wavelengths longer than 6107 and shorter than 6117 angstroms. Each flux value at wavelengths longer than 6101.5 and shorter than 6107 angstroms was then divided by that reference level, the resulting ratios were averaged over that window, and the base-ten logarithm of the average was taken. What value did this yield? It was -0.002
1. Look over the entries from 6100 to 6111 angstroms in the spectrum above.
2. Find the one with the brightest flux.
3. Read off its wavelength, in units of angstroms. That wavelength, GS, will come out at 6106.42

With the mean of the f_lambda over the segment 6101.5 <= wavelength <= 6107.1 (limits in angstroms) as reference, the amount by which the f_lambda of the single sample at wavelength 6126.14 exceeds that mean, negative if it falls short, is 0.10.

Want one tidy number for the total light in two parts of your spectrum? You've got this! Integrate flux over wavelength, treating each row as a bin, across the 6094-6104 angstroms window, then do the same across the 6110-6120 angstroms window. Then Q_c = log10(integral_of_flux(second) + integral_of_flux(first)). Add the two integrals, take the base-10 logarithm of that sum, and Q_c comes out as 1.32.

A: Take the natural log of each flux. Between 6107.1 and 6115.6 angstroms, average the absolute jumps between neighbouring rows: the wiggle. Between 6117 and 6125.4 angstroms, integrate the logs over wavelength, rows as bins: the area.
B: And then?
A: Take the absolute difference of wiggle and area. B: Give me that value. 0.34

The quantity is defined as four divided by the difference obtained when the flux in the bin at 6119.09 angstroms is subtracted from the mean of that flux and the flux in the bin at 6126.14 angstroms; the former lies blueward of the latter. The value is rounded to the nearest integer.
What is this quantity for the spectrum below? 91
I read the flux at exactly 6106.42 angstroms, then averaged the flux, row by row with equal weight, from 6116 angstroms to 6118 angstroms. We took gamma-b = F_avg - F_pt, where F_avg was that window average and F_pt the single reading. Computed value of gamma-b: -0.02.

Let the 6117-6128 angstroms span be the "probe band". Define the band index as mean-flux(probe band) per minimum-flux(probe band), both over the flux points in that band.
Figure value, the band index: 1.11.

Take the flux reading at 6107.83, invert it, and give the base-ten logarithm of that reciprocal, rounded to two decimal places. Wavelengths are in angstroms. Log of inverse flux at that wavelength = -0.05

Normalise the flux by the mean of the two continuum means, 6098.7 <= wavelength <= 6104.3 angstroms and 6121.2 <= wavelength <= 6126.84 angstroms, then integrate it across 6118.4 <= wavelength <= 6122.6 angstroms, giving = 4.1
